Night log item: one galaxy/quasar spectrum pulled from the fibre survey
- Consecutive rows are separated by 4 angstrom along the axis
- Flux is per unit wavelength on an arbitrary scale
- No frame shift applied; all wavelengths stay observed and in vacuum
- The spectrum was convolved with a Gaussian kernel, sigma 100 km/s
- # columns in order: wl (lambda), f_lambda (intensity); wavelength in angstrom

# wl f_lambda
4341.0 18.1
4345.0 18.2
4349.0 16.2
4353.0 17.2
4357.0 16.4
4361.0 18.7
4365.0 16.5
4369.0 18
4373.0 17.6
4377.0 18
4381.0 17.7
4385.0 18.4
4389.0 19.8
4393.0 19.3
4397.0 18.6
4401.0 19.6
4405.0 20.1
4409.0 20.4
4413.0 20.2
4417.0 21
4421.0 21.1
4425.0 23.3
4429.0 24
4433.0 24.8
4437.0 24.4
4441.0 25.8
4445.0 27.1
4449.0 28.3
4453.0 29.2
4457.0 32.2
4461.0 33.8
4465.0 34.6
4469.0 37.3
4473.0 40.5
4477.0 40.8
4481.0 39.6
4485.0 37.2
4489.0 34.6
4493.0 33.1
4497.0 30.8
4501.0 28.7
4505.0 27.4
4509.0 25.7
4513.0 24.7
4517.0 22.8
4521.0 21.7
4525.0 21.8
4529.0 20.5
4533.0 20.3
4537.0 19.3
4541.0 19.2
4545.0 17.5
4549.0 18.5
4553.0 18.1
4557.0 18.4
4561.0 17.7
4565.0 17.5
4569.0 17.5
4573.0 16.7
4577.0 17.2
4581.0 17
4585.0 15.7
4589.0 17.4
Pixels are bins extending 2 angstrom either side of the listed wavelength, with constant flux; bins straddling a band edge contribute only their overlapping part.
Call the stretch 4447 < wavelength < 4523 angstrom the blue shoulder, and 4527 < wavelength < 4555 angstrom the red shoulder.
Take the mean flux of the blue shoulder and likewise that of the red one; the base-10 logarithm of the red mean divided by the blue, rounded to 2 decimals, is -0.22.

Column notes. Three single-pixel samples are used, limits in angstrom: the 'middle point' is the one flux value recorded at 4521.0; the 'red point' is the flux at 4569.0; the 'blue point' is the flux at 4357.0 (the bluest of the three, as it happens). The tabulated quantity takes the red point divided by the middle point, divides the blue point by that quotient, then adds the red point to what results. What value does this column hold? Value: 38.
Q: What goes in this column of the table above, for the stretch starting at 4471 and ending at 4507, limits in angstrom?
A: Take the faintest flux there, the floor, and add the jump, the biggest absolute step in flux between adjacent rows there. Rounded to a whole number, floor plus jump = 30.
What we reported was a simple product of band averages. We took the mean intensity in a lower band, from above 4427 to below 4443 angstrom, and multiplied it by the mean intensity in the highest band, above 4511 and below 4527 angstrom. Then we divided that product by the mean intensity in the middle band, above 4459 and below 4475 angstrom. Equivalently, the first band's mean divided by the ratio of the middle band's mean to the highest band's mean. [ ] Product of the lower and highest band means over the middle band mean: 15.4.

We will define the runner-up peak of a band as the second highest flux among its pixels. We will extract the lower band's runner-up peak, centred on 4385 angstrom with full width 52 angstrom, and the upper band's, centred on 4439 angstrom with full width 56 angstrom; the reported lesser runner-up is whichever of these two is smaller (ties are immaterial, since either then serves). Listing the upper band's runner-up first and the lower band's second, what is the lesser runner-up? 20.1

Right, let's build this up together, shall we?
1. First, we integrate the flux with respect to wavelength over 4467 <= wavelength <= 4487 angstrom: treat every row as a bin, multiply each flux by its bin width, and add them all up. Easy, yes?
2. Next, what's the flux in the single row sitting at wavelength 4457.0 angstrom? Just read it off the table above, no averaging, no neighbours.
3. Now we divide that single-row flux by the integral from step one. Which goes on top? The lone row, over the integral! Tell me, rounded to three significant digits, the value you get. 0.0412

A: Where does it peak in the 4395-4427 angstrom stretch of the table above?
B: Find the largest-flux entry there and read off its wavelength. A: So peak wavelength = 4425.0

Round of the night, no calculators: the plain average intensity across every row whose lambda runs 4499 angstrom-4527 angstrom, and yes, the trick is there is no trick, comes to 25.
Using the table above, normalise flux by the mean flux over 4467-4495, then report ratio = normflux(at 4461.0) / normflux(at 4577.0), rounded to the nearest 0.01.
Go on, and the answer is 1.97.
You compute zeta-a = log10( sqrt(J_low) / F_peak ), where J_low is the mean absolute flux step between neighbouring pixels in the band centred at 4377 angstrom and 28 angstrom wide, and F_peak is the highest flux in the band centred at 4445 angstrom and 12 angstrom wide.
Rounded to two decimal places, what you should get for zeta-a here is -1.50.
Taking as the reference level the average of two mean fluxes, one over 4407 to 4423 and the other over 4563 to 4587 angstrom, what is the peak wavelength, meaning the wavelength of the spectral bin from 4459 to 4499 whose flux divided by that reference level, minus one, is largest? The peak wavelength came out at 4477.0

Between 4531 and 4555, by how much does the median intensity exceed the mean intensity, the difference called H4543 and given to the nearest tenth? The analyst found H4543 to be 0.0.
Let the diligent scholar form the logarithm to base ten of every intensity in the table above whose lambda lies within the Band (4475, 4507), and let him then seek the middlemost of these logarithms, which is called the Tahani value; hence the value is 1.53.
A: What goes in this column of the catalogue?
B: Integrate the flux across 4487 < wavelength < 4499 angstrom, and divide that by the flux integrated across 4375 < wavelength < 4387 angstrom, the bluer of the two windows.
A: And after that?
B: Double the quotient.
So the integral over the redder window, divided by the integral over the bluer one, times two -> 3.6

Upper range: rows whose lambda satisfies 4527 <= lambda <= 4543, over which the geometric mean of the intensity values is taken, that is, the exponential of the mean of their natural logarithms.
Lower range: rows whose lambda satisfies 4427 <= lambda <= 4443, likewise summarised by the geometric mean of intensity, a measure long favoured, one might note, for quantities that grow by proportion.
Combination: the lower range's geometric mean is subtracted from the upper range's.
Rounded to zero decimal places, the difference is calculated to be -5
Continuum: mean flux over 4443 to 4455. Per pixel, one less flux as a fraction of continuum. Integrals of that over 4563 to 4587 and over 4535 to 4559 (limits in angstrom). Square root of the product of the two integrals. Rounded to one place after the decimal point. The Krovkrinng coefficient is 8.9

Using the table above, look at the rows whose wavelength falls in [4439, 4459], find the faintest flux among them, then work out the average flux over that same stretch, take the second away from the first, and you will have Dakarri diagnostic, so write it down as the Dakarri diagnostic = -2.7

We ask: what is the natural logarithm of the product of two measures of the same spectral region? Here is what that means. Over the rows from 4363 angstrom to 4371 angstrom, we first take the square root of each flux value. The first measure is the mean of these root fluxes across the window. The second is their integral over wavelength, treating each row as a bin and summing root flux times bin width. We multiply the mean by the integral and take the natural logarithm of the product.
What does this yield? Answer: 4.93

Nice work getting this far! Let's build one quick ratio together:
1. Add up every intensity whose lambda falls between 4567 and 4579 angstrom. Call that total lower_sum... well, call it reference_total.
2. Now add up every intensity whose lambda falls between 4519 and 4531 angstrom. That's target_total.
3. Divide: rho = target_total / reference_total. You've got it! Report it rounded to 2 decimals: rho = 1.25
